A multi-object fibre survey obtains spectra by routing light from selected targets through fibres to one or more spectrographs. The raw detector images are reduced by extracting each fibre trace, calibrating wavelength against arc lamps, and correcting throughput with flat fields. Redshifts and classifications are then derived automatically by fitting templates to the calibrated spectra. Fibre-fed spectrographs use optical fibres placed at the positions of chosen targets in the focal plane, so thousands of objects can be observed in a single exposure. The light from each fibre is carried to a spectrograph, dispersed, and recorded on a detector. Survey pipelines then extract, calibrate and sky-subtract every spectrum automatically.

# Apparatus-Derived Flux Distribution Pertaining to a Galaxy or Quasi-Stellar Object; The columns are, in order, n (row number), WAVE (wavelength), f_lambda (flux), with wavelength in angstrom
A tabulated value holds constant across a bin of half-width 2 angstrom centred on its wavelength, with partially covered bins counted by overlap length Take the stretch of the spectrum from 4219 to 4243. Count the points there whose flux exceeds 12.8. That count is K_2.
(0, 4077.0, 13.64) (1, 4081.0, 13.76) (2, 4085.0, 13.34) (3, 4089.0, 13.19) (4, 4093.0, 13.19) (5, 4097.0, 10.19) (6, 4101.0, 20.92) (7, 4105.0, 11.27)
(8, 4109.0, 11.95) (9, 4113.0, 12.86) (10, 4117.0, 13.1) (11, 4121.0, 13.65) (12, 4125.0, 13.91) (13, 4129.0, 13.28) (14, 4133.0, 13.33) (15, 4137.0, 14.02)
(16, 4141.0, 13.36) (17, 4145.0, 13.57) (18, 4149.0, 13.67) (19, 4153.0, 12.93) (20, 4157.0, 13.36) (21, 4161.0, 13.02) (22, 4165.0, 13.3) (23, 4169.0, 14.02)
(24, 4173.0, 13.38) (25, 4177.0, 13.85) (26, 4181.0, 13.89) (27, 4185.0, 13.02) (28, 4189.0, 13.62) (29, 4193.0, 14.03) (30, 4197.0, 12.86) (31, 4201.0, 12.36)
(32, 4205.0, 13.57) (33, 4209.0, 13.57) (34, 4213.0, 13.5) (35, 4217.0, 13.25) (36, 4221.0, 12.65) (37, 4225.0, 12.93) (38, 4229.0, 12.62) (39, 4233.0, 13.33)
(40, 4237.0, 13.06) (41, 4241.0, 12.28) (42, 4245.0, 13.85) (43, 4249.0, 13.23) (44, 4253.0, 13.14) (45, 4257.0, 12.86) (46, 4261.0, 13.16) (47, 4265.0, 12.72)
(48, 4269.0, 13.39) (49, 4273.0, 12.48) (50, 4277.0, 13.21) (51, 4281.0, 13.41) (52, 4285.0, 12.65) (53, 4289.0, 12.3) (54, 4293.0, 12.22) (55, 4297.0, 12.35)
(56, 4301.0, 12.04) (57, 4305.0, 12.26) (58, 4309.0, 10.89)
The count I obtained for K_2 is 3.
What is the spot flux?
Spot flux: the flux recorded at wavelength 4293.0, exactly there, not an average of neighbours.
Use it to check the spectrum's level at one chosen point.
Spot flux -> 12.22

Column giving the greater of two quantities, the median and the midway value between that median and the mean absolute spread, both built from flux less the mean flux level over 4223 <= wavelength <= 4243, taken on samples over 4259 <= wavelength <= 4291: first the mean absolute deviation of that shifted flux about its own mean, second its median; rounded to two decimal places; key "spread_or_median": 0.24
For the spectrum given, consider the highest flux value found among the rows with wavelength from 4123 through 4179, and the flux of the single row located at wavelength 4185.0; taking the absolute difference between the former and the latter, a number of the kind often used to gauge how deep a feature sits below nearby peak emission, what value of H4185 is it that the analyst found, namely 1.0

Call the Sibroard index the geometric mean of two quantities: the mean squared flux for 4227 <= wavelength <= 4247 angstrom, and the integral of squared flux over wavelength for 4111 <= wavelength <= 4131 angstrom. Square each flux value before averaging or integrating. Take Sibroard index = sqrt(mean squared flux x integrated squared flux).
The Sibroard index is 779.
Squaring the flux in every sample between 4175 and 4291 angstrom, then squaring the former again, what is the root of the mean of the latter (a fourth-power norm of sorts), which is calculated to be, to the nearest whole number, 173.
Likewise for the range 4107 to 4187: 180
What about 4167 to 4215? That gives 182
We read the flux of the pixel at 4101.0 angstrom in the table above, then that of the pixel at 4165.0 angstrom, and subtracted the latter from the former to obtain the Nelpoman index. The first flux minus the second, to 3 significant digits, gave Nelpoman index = 7.62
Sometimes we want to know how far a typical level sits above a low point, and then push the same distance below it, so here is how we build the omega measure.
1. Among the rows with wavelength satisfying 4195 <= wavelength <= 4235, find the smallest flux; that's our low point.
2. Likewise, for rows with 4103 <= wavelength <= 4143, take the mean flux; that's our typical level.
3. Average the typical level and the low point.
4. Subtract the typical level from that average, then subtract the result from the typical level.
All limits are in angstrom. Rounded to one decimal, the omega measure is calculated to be 13.4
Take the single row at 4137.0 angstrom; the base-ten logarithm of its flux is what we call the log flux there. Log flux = 1.147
